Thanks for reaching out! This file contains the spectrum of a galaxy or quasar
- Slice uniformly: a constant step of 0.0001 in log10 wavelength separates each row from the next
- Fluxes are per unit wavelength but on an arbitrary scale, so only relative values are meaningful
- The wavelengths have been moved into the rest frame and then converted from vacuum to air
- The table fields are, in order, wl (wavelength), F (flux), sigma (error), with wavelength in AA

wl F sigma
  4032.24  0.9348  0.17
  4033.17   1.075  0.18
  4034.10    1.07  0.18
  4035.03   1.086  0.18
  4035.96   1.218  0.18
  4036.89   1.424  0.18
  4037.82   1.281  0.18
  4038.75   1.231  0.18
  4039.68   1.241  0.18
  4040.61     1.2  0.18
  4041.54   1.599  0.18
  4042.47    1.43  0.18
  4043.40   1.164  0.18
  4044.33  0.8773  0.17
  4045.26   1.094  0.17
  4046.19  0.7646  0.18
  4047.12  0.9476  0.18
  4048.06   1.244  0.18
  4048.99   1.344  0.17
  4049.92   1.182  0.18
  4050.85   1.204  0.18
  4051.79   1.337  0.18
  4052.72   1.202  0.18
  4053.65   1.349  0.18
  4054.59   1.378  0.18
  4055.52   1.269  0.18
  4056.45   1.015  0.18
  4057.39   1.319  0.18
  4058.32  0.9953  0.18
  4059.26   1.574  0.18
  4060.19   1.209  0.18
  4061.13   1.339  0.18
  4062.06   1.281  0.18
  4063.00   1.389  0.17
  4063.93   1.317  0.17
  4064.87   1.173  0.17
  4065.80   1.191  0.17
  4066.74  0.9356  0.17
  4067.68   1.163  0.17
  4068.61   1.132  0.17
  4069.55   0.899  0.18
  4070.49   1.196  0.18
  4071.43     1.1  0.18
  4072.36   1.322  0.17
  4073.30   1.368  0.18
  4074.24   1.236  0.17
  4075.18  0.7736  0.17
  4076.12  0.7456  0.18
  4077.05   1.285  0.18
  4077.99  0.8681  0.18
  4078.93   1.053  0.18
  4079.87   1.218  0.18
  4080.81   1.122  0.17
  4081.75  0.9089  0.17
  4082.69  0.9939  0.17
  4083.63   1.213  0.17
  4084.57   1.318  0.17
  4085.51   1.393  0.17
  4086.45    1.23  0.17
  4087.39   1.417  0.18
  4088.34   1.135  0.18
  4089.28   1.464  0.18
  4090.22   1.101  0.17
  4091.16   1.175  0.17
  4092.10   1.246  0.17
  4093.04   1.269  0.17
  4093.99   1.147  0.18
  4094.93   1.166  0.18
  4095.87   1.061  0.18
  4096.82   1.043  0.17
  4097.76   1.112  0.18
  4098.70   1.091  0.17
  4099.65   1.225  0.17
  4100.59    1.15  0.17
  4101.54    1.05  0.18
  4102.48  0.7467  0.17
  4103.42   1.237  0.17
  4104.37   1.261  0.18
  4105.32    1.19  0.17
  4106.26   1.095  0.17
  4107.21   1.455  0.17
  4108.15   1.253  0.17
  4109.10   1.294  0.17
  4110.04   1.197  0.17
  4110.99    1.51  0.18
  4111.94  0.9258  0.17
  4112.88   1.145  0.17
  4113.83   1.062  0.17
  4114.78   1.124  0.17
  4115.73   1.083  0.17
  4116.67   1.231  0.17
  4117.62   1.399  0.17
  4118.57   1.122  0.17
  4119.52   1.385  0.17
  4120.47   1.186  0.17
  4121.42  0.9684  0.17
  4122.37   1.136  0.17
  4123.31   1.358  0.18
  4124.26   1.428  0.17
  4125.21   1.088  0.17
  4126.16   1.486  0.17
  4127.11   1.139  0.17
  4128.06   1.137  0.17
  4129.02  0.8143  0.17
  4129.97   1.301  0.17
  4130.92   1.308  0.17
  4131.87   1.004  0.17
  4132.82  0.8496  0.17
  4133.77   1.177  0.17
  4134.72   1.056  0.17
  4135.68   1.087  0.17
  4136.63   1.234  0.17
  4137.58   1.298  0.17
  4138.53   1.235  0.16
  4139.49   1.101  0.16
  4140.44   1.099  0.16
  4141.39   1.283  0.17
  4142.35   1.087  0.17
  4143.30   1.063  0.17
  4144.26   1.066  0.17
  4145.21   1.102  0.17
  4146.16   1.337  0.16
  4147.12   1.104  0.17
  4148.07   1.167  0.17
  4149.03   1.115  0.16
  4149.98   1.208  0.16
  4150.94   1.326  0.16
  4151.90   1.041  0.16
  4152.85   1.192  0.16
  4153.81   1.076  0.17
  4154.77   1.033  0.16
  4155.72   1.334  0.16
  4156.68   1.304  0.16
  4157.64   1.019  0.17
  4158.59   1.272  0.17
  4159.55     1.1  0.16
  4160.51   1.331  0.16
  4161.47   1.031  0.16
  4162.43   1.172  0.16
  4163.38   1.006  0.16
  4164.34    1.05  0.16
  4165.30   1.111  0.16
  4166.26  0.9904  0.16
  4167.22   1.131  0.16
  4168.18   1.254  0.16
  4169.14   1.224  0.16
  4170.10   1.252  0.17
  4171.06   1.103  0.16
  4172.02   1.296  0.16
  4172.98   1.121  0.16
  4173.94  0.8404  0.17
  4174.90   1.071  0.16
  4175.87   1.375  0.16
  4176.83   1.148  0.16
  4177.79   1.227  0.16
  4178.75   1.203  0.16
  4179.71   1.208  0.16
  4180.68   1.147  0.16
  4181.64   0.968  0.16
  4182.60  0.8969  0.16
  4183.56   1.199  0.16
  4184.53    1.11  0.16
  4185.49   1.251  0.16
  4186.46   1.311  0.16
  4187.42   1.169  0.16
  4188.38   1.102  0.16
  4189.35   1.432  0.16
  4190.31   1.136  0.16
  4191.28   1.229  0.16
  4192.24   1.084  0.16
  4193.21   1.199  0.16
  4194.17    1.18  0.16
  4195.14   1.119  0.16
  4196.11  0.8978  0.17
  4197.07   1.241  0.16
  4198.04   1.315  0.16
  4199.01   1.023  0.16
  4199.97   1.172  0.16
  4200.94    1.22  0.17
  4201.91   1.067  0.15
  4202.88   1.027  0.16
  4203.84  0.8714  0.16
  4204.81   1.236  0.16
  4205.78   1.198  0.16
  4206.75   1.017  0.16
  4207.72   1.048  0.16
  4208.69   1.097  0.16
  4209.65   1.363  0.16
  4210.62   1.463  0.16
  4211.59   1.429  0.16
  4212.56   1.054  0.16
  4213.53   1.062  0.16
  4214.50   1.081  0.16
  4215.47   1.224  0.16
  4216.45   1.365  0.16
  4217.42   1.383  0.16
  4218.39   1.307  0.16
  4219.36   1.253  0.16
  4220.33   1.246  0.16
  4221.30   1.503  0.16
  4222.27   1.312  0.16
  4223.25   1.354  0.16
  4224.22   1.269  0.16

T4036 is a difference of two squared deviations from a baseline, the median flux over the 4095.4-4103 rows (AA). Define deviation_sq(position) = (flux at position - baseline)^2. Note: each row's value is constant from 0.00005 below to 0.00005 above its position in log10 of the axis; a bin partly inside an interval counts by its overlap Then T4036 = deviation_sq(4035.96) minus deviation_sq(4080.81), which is 0.018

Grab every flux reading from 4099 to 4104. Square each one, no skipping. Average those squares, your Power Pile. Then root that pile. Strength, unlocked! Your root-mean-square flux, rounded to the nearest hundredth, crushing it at 1.10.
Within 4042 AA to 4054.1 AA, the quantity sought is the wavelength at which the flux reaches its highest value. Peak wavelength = 4042.47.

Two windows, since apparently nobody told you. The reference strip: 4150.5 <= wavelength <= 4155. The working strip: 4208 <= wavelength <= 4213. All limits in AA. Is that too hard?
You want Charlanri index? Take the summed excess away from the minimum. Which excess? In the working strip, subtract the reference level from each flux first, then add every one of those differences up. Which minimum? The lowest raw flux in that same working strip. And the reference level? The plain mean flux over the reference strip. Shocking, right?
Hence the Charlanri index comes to 0.3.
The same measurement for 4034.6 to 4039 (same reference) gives 0.5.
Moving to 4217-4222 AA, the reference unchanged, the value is 0.2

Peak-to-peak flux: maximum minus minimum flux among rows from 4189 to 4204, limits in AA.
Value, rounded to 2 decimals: 0.56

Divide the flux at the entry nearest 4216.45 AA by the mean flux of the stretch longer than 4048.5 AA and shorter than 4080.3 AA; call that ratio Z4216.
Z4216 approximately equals 1.15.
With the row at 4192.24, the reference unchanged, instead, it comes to 0.91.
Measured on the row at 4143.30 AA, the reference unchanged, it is 0.90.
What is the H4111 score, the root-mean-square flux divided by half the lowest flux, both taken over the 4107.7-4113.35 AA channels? 2.66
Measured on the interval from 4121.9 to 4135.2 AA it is 2.90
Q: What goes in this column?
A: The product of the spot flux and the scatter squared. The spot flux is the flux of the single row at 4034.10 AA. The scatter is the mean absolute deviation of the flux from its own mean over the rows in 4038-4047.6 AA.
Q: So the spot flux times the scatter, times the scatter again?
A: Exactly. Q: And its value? 0.0375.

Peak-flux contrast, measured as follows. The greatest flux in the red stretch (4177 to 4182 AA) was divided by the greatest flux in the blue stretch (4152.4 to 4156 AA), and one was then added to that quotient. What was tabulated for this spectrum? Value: 1.92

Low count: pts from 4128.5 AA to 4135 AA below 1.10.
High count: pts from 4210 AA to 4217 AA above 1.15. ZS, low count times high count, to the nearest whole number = 16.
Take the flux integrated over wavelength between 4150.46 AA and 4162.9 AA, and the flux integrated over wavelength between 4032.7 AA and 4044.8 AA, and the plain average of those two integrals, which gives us 14.68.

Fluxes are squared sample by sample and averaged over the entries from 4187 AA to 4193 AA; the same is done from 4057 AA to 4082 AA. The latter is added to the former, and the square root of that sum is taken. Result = 1.67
